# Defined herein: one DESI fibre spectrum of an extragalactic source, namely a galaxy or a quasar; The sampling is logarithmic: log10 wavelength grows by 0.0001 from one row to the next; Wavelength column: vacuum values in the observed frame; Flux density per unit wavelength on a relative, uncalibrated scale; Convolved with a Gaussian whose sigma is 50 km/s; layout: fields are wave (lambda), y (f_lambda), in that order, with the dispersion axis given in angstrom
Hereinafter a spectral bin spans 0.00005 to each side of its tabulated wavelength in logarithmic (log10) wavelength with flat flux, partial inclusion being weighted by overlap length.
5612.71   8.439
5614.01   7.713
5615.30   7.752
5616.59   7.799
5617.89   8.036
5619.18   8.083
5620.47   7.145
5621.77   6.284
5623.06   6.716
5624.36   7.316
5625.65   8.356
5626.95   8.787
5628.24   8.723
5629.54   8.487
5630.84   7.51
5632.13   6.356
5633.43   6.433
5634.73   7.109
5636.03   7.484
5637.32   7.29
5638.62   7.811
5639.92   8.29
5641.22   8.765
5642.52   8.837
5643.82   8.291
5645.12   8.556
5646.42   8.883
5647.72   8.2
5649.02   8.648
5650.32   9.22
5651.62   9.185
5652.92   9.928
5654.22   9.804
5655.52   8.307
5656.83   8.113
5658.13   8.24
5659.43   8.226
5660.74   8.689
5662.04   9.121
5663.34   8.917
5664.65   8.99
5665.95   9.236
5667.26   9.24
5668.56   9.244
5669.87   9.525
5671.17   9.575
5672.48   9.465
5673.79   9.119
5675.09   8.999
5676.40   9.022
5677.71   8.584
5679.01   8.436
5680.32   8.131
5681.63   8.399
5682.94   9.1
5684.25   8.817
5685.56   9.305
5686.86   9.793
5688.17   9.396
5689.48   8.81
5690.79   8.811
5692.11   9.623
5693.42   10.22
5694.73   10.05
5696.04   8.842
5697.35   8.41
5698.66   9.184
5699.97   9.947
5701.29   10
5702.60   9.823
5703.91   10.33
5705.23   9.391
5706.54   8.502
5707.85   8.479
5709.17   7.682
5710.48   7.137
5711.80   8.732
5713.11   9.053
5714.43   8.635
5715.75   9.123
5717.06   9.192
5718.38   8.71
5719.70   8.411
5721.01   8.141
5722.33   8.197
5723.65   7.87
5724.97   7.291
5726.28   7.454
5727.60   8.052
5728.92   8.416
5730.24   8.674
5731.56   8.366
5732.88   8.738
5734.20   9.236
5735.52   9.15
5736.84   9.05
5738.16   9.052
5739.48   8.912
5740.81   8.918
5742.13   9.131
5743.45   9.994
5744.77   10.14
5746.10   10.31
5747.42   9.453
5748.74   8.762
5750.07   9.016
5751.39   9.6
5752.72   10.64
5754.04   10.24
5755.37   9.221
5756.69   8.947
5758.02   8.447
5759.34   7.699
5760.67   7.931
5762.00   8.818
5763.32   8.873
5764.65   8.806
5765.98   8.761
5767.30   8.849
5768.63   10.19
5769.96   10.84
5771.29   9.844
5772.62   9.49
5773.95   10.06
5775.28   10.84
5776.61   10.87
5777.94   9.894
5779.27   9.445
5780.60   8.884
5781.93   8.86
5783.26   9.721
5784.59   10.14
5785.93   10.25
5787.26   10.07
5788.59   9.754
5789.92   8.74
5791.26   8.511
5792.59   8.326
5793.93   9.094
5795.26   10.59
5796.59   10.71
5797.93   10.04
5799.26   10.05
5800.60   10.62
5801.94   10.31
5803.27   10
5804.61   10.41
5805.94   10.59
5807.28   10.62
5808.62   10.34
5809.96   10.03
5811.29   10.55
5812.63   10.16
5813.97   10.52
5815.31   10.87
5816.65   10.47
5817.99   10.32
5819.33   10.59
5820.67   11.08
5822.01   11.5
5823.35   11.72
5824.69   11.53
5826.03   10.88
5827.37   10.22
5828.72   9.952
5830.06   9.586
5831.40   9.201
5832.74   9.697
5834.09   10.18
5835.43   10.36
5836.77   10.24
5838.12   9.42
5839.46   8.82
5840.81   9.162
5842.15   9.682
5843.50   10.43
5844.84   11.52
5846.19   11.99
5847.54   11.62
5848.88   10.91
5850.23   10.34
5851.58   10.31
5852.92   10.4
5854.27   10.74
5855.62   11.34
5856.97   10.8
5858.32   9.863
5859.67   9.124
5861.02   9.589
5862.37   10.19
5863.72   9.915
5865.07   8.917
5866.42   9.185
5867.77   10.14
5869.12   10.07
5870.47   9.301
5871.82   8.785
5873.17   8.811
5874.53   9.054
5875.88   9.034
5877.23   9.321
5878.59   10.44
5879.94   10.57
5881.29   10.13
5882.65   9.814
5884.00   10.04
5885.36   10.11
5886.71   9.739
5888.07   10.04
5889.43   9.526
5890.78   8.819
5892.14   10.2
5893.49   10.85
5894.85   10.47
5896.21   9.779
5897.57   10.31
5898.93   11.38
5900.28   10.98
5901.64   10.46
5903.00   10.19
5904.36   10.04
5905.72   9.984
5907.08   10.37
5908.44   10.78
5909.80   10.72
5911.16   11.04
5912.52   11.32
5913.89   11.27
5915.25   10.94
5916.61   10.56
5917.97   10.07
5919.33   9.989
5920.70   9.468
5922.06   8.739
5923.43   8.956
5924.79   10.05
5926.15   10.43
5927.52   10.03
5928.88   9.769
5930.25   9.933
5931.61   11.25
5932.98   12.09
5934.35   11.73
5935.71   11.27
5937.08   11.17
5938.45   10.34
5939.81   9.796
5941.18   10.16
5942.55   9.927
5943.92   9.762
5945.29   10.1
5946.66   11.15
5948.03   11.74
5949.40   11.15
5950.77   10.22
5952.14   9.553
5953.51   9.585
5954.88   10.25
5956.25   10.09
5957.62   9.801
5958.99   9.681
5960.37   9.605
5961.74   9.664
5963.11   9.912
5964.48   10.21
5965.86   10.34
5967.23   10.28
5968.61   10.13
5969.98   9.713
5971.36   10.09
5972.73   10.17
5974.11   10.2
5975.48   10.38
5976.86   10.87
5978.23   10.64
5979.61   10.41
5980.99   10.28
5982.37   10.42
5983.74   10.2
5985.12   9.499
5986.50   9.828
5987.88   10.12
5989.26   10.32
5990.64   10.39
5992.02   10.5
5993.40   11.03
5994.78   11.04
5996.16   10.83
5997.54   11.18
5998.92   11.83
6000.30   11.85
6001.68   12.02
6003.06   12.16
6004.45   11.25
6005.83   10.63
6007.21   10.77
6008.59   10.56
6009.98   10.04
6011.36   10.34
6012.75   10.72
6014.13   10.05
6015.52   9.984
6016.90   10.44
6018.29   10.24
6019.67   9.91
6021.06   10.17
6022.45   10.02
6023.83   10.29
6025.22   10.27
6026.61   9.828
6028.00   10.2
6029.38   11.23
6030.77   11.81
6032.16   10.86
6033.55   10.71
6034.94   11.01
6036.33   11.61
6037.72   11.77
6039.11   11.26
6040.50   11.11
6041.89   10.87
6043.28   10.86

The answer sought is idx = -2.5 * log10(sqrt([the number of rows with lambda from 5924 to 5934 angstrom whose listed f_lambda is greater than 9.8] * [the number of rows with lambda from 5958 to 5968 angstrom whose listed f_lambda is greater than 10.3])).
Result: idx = -1.0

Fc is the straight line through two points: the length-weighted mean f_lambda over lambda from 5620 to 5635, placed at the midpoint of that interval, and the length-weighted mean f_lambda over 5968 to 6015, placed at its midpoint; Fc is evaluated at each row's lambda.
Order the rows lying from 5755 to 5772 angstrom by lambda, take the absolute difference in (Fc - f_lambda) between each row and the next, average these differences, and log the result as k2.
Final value 0.49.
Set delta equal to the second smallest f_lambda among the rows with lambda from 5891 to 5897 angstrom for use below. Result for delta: 10.2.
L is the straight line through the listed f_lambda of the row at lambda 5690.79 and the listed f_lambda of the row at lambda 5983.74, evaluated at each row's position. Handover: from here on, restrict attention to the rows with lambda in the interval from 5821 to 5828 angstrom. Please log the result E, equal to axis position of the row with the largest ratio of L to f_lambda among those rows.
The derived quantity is 5827.37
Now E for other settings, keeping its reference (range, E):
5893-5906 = 5896.21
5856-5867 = 5865.07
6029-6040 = 6033.55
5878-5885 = 5882.65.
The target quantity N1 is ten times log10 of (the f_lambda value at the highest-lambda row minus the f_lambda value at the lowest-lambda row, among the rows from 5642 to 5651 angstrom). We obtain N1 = -4.2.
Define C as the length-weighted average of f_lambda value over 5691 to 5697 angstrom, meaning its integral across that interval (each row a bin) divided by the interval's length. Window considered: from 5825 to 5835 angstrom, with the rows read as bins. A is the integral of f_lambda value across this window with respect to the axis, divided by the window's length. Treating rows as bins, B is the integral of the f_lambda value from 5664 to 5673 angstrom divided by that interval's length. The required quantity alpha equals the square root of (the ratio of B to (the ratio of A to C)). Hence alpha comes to 2.98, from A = 10.0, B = 9.3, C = 9.5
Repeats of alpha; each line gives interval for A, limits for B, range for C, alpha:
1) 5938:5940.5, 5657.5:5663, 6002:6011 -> 3.06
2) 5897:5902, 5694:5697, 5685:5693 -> 2.84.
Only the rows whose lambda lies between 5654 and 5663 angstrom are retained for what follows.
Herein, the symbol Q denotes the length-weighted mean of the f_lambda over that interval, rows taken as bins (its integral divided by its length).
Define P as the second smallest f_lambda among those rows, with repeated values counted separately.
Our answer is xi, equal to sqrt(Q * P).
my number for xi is 8.4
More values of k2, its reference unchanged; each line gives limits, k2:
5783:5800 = 0.46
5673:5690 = 0.36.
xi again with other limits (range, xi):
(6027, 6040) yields 10.9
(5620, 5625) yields 6.8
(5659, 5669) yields 8.8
